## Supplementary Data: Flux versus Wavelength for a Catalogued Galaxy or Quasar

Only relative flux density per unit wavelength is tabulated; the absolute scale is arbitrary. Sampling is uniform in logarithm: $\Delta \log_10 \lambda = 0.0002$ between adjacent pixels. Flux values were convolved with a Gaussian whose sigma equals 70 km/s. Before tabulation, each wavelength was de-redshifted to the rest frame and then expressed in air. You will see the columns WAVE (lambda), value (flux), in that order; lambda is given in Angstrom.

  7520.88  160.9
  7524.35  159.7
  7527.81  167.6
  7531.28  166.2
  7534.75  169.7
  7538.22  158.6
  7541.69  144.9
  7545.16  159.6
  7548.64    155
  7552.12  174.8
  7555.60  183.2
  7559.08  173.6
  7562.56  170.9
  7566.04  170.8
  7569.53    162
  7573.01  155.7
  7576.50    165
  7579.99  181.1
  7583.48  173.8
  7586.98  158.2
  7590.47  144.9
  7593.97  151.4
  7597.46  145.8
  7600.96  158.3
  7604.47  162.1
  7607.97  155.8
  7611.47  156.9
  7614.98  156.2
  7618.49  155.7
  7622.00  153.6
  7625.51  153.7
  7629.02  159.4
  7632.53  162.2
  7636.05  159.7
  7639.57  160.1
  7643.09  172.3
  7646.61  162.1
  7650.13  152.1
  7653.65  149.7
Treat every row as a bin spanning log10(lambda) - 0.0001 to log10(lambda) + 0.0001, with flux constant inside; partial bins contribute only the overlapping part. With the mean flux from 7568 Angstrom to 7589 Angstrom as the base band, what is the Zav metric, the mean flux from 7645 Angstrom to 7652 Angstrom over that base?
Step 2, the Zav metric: 0.95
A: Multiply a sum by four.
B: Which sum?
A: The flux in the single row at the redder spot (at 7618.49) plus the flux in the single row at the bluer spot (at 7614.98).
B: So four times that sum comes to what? 1248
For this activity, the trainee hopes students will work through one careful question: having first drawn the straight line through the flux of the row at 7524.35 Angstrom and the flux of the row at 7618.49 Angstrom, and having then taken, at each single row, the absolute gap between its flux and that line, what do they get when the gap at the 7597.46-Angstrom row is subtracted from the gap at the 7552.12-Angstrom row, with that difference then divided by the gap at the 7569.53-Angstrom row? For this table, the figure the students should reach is 1.3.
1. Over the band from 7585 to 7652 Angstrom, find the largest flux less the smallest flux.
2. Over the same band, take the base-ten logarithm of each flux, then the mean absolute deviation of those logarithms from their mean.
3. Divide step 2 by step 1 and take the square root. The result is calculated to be 0.021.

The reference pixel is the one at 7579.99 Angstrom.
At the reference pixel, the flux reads 181.1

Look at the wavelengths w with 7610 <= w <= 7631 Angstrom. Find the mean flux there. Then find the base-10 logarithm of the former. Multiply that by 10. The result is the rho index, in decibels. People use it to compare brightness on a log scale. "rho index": 21.9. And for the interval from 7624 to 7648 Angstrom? 22.1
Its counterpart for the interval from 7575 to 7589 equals 22.3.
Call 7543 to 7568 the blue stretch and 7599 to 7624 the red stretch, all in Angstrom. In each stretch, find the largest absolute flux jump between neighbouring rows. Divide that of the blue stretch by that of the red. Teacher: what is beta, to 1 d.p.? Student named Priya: 3.1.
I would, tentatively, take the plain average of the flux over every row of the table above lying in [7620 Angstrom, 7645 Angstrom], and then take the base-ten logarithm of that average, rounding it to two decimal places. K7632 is 2.20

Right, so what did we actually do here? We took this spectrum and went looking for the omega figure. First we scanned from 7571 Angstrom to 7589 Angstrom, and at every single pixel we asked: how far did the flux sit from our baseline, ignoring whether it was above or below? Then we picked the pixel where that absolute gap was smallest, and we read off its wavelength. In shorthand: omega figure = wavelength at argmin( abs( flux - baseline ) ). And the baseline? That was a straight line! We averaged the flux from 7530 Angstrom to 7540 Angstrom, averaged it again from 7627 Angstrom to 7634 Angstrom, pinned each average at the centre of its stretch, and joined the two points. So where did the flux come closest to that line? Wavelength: 7576.50 Angstrom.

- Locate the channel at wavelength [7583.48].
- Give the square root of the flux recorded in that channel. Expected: 13.2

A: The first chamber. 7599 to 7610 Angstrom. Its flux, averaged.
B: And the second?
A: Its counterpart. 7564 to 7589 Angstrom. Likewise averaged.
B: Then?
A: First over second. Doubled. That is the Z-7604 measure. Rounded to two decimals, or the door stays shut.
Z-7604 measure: 1.90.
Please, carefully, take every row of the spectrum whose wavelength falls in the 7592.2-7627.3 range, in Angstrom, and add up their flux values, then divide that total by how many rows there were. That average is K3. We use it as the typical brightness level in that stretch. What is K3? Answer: 155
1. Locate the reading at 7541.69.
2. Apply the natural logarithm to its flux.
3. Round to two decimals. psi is 4.98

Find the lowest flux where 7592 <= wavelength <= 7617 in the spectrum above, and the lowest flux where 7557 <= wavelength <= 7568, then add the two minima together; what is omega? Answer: 317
